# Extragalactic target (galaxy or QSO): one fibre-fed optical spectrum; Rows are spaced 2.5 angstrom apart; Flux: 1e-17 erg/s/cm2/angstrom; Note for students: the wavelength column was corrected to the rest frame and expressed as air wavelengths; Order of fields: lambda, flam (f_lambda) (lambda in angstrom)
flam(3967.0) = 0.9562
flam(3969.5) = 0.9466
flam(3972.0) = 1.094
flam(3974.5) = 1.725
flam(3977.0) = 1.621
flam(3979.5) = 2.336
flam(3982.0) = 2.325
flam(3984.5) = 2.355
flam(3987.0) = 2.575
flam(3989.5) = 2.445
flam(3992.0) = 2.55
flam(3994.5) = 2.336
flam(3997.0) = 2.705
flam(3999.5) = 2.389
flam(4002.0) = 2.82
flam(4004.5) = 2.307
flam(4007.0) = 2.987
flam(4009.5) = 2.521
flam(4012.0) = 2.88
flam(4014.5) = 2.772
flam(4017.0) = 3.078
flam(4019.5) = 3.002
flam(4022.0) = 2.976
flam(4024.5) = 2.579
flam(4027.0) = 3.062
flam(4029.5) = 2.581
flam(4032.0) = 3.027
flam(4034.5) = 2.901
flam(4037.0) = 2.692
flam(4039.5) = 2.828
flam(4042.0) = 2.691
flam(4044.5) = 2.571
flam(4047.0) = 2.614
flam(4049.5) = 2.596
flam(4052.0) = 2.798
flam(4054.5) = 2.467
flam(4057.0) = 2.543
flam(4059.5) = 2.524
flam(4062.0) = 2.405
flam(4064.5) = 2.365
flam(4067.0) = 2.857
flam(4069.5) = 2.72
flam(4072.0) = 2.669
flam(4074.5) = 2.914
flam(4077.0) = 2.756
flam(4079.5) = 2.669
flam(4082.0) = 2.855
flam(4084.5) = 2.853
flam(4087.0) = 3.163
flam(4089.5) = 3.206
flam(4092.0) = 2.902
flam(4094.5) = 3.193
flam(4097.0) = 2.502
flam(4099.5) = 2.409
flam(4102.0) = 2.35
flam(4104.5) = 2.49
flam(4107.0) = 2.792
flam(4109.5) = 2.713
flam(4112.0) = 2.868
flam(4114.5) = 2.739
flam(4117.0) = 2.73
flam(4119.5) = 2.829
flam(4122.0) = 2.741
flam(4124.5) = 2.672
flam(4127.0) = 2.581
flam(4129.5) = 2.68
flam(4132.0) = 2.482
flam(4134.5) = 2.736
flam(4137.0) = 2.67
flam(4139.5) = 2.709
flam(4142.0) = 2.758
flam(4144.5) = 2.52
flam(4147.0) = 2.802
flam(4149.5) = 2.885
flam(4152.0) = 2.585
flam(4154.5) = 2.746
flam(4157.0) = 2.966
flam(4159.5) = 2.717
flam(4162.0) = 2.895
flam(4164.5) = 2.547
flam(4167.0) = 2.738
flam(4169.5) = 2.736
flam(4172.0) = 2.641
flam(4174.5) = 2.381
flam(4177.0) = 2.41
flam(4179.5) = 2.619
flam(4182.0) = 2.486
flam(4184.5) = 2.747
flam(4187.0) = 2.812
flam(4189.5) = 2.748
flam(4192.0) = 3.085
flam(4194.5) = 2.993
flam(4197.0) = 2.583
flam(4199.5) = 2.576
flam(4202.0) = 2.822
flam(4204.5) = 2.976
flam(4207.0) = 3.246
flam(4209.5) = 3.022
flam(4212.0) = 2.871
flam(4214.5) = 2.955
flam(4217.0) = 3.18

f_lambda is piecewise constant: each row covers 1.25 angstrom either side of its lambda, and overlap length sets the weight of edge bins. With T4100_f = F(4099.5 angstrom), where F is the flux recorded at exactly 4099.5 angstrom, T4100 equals 2.409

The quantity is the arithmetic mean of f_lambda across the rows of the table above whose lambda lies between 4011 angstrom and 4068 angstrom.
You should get 2.73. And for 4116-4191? 2.69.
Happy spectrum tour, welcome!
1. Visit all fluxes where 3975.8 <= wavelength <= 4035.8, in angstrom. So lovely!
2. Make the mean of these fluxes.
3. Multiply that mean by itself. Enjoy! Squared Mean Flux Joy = 6.92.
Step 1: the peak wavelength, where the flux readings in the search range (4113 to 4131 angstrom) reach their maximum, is 4119.5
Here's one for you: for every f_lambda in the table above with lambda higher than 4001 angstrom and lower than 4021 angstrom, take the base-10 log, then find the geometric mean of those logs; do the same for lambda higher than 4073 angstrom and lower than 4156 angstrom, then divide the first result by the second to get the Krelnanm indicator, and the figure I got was 1.02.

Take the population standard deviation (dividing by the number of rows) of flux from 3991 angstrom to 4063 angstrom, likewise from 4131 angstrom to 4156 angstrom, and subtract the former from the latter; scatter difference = -0.10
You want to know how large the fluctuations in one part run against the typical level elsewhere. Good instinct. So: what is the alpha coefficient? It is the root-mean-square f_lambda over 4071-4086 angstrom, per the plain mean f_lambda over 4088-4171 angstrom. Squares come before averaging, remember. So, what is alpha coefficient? 1.02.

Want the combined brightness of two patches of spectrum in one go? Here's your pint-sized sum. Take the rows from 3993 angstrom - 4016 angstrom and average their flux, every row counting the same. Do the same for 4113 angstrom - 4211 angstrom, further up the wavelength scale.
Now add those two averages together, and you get 5.37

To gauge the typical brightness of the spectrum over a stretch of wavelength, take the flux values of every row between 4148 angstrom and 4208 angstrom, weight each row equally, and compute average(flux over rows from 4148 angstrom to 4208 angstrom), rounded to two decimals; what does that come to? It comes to 2.75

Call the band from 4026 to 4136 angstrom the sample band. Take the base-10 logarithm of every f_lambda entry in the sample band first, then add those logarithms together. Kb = 19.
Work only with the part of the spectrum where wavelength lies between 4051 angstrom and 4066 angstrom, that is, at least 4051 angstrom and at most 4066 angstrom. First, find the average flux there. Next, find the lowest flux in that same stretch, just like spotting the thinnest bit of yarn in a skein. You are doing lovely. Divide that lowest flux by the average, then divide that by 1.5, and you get 0.63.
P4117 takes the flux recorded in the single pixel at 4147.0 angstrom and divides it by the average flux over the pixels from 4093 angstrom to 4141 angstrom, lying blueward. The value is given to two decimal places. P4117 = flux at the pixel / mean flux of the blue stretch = 1.05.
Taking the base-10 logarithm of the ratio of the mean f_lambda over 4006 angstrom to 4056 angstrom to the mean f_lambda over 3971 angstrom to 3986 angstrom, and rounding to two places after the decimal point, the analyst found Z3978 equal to 0.16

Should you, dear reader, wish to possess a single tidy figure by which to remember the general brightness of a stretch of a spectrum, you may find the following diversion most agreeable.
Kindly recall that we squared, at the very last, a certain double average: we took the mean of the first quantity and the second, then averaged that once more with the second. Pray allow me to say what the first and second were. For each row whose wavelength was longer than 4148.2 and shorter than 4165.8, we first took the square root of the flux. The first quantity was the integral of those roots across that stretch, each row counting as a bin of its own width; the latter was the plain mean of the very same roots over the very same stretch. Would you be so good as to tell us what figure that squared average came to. 73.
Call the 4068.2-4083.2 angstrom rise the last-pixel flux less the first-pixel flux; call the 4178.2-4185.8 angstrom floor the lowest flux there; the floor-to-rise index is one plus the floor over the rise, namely 19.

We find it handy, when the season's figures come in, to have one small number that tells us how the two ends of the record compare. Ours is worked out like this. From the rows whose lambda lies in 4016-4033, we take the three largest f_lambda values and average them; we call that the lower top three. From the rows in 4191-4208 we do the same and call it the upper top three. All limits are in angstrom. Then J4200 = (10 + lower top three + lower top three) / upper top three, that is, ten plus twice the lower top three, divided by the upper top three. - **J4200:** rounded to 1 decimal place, 5.2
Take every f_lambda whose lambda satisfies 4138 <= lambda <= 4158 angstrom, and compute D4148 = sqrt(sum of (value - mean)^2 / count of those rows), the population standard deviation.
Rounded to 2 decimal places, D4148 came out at 0.14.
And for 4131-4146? 0.11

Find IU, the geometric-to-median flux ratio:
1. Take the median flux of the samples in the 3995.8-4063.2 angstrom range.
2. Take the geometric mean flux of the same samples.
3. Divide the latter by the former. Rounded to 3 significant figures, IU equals 1.01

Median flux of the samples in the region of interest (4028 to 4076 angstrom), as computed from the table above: 2.67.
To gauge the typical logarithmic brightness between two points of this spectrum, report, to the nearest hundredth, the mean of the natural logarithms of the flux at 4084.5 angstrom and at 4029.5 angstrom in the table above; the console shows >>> 1.00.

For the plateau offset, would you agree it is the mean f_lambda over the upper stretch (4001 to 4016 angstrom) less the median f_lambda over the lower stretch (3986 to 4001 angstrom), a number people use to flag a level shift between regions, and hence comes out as 0.22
